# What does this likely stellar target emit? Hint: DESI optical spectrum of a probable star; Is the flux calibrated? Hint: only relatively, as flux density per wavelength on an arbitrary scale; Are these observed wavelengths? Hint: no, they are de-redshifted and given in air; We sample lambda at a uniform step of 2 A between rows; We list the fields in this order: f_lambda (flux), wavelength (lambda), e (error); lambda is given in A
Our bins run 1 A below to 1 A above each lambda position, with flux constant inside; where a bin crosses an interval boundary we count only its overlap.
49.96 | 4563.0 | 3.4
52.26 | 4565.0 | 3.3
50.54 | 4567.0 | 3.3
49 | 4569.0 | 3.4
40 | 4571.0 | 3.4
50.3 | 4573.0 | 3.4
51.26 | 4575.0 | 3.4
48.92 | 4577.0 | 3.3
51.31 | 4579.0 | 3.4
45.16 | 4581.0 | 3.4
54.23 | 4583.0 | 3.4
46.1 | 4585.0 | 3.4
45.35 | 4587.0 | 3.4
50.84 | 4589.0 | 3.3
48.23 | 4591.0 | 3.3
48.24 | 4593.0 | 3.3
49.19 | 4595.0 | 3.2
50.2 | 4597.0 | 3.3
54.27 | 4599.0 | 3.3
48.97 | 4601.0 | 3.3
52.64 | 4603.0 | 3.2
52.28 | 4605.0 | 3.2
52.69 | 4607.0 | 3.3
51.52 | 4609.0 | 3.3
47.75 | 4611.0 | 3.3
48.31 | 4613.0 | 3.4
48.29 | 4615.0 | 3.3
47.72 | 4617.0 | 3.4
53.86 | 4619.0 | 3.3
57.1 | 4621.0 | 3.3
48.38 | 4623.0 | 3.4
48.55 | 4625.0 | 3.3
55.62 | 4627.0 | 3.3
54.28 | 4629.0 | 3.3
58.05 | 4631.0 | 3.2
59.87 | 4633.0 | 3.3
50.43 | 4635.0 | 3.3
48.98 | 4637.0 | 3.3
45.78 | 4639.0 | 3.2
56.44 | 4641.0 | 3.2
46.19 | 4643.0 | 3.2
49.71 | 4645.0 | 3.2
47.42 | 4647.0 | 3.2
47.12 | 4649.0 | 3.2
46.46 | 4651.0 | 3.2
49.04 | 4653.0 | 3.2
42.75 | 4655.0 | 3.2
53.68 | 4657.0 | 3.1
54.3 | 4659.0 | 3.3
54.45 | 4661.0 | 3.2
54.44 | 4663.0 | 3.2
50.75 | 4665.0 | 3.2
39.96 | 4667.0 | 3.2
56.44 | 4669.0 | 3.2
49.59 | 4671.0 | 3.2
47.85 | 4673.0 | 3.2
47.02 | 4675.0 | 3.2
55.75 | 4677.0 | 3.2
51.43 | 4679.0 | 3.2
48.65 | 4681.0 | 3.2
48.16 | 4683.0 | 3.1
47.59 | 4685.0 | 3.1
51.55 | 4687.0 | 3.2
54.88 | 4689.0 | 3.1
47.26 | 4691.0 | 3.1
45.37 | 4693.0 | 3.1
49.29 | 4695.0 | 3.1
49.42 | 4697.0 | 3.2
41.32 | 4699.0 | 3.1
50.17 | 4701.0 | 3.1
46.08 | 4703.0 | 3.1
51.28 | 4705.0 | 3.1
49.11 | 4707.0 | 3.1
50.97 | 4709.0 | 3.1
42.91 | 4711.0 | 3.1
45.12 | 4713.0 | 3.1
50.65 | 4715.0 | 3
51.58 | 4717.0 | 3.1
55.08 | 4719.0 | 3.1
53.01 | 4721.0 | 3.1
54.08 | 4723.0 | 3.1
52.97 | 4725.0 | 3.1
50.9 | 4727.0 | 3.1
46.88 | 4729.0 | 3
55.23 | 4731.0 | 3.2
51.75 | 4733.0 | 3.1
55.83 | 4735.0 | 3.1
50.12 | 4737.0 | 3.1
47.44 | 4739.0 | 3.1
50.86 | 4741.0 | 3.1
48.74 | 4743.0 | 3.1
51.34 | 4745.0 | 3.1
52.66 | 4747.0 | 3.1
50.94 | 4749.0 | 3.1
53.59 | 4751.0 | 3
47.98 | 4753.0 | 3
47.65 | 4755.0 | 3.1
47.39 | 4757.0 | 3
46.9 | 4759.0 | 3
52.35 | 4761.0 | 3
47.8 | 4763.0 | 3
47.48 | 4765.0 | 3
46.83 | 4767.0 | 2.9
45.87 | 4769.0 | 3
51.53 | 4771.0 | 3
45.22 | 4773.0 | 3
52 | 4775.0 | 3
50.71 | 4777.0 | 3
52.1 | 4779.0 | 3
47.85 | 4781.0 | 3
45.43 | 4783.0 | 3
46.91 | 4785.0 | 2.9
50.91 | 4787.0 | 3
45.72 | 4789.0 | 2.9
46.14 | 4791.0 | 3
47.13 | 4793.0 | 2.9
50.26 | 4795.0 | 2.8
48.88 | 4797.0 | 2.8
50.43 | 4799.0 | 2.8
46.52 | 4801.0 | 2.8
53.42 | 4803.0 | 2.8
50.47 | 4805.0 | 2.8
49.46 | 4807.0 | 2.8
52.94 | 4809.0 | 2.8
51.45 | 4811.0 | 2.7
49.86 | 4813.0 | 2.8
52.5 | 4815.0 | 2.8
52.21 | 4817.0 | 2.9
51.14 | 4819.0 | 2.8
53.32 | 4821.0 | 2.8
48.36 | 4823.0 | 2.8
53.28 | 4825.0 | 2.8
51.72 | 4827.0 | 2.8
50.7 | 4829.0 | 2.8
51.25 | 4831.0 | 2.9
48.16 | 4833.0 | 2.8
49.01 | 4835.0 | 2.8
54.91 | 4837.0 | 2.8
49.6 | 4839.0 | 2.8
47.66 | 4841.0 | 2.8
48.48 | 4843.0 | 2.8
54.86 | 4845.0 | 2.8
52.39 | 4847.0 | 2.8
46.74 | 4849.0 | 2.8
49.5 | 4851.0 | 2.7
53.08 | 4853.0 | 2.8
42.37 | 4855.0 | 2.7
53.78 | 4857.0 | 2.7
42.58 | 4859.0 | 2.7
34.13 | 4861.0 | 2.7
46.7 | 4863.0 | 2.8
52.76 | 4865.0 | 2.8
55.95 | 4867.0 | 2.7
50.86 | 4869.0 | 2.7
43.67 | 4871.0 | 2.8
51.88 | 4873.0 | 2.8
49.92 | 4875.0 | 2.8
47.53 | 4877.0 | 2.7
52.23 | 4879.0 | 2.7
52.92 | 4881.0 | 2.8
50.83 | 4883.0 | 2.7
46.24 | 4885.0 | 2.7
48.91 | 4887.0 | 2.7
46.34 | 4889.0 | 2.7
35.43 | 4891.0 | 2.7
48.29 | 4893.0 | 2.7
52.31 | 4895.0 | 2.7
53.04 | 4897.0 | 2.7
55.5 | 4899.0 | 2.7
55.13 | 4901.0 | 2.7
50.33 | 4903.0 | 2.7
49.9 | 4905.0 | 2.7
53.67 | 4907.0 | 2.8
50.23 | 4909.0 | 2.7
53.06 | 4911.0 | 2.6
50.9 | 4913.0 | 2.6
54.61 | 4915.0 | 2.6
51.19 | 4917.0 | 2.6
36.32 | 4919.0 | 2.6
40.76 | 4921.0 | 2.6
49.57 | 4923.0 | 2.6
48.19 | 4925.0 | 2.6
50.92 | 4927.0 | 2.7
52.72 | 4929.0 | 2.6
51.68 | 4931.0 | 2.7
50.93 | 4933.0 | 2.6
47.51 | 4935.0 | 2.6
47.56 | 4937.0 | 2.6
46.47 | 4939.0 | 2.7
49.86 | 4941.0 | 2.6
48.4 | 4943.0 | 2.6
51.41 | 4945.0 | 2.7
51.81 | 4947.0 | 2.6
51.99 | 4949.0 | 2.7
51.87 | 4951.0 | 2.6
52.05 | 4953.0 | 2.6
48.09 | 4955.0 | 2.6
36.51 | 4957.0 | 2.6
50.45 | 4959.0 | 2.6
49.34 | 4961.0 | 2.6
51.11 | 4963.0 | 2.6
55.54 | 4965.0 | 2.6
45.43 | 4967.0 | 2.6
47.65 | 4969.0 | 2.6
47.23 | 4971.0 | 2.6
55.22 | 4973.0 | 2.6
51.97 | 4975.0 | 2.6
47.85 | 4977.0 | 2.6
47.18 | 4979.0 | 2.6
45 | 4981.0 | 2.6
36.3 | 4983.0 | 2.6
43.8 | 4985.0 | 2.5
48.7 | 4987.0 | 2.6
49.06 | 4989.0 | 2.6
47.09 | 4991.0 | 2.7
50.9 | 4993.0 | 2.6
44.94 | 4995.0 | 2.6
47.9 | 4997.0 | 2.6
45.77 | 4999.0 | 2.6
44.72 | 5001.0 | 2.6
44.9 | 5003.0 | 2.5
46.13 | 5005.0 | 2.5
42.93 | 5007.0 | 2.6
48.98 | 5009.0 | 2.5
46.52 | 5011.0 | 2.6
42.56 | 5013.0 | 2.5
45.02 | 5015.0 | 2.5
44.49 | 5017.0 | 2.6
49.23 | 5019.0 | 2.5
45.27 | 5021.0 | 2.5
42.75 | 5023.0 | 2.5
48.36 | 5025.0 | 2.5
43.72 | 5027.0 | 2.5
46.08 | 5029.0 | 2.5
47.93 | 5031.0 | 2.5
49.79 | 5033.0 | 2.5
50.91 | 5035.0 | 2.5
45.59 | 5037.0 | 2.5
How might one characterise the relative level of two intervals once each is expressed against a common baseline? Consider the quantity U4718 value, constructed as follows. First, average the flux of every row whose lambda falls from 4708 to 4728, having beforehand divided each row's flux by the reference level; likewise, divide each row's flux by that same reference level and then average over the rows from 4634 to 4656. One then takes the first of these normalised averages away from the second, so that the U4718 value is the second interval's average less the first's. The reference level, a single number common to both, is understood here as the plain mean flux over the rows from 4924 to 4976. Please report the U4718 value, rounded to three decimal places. -0.051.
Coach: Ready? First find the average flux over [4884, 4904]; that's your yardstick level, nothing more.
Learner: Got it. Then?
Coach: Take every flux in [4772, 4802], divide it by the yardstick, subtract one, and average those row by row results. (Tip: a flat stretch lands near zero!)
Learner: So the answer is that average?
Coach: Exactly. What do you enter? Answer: -0.02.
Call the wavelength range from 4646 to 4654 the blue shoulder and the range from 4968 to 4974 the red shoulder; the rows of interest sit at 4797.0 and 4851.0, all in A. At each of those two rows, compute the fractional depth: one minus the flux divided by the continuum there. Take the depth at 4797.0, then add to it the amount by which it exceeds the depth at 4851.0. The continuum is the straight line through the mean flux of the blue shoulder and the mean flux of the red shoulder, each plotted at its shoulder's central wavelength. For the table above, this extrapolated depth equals 0.00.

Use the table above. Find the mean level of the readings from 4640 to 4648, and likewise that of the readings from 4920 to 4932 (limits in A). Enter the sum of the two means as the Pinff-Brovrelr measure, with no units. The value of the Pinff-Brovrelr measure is 99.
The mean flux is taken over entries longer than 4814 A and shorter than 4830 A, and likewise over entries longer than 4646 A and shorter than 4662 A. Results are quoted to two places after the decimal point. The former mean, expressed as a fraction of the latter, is 1.05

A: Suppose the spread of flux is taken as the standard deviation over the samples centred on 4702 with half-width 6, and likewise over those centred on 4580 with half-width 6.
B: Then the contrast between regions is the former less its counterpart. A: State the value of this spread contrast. 0.2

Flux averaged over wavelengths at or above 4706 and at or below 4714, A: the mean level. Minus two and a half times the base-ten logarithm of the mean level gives -4.18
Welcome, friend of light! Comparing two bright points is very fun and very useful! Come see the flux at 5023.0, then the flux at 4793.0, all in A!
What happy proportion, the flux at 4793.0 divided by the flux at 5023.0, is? 1.10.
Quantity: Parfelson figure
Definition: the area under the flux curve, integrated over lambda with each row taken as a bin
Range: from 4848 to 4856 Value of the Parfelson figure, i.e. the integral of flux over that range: 383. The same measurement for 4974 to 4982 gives 384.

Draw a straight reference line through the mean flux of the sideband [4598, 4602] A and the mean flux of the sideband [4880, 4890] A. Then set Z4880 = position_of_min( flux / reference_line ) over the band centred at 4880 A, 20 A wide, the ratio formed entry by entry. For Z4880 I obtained 4871.0 A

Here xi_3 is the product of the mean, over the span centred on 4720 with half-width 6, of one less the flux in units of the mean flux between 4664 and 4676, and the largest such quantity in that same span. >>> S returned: 0.0037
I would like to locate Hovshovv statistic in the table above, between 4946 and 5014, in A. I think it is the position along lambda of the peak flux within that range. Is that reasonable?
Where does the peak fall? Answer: 4965.0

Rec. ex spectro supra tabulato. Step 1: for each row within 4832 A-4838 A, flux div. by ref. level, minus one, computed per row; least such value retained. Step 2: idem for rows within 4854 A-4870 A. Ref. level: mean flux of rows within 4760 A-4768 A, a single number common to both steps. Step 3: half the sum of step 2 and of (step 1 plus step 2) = -0.30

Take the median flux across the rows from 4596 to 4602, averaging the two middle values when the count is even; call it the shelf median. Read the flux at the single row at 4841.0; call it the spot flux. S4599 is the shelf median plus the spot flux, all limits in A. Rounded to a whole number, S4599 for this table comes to 98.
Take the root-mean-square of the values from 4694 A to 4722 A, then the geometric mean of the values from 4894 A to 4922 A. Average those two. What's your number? 49.7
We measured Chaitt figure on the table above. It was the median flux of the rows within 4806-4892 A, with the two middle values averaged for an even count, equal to 51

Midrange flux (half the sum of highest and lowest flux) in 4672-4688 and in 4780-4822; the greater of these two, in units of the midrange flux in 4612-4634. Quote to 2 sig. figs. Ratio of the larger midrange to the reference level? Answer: 0.96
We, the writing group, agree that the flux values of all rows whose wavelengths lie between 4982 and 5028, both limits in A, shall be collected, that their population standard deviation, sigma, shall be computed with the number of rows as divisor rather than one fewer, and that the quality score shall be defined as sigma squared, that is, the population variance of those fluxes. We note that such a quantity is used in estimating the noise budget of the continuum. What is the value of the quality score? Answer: 9.2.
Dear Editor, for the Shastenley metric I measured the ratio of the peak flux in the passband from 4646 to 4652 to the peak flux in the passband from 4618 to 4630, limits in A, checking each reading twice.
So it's 0.83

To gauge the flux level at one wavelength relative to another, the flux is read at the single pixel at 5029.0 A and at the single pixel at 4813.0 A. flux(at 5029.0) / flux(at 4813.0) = 0.92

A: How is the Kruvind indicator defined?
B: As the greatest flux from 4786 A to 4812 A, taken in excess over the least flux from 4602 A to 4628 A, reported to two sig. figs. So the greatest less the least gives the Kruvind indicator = 5.7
